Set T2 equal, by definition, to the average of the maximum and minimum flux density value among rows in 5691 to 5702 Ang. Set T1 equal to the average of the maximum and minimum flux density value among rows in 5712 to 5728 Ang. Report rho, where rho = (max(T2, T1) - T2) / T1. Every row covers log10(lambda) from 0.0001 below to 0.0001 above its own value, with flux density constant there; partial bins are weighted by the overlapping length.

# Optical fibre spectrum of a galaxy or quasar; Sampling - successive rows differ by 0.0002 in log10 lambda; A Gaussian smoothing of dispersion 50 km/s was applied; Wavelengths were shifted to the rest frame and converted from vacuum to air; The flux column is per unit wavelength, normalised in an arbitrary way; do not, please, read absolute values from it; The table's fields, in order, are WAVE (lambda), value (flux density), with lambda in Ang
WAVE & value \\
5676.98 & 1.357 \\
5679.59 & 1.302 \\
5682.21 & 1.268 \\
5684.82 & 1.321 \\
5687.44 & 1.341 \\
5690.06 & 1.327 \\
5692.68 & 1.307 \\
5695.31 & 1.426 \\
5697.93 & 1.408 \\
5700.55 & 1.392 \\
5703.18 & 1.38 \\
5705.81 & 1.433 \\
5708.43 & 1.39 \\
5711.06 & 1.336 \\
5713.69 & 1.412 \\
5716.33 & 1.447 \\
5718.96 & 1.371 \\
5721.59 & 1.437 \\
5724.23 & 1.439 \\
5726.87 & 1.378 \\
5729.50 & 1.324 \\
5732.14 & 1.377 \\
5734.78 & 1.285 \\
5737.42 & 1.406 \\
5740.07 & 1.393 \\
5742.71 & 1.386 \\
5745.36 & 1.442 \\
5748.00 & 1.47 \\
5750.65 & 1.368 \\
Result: 0.030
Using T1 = 1.41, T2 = 1.37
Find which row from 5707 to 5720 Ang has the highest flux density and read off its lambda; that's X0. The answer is 5716.33 Ang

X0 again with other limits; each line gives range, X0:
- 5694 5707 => 5705.81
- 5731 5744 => 5737.42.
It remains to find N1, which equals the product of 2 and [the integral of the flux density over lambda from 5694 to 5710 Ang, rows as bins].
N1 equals 44.94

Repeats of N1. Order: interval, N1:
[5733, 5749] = 44.64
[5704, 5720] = 44.74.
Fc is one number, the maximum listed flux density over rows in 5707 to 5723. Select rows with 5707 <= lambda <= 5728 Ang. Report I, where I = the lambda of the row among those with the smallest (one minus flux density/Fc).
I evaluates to 5716.33 Ang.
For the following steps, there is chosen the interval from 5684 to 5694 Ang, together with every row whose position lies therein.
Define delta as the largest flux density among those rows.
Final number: 1.341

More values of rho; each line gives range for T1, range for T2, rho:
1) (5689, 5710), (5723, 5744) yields 0.006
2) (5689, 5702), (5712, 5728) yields 0.000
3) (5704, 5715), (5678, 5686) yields 0.065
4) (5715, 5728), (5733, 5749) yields 0.022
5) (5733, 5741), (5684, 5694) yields 0.016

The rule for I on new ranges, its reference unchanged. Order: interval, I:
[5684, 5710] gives 5705.81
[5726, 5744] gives 5737.42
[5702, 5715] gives 5705.81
